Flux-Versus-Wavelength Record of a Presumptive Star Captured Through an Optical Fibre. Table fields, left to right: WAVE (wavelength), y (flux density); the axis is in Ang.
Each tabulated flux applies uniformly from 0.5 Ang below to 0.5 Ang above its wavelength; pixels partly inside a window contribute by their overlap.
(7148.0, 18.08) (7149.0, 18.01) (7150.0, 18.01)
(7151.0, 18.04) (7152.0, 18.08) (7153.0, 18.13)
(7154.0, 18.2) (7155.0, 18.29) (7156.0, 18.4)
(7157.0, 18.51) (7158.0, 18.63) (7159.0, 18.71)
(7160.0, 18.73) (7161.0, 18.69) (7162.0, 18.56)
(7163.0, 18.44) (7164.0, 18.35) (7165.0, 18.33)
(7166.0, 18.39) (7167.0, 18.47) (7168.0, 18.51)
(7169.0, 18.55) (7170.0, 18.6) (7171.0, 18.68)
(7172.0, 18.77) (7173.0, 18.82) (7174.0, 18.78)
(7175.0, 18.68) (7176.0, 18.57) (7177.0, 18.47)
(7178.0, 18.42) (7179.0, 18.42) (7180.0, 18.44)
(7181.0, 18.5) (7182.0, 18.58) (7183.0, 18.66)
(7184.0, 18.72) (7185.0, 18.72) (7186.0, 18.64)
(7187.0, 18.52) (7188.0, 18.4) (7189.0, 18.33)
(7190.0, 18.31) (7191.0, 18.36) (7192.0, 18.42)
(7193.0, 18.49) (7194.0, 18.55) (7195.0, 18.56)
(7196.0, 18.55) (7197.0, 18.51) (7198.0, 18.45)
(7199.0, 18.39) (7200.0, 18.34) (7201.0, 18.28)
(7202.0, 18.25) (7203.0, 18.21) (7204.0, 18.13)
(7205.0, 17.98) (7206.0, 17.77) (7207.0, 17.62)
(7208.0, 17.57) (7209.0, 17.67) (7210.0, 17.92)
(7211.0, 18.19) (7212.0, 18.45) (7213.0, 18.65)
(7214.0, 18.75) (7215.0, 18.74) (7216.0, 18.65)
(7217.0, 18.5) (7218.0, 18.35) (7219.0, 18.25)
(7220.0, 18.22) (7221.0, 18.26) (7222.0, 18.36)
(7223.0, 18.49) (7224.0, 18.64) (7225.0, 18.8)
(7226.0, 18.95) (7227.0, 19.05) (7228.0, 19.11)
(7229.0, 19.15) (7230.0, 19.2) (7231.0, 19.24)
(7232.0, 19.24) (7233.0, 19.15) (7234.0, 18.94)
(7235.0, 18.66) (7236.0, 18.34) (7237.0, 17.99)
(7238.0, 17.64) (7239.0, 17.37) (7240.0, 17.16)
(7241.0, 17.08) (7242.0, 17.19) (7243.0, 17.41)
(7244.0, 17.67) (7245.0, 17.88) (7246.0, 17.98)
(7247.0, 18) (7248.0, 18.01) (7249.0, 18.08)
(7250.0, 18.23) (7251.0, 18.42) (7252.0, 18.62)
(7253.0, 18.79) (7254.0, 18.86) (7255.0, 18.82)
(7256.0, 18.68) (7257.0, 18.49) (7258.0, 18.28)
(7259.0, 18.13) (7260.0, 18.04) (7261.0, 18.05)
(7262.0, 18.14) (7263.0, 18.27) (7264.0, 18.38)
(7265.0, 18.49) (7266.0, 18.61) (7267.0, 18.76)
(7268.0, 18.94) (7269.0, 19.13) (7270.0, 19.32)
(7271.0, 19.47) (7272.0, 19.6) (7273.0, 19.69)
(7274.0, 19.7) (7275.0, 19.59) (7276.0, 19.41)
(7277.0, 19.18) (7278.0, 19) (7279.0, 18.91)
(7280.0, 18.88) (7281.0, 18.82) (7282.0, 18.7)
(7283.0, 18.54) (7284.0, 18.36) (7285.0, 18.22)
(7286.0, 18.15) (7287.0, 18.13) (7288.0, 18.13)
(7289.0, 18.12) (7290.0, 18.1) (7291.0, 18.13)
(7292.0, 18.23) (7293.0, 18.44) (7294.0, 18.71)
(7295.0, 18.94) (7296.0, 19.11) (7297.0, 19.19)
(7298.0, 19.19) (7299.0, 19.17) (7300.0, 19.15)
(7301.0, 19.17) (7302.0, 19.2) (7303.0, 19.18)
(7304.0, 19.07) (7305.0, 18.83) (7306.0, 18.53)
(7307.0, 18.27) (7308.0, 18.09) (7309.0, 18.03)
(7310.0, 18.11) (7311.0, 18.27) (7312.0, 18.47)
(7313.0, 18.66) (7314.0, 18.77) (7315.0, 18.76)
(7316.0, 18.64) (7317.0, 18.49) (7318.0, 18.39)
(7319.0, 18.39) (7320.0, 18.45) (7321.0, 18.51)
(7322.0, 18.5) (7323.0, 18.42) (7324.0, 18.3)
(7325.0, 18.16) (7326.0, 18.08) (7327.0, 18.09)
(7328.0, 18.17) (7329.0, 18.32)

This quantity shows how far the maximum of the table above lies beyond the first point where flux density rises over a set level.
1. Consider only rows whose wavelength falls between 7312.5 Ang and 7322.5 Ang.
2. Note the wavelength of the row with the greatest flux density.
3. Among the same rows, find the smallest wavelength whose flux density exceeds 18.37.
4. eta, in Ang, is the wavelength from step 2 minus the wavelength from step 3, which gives 1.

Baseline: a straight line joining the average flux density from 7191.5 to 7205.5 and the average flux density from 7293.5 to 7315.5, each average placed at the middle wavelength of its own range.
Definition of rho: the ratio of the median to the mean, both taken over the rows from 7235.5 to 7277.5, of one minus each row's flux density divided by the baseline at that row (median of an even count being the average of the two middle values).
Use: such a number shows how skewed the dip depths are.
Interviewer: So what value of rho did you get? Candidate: 1.3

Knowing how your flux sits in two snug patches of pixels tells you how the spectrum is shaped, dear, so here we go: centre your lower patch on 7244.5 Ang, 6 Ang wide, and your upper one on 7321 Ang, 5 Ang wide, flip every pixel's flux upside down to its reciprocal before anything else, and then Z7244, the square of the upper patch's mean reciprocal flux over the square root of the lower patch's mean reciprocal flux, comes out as 0.0123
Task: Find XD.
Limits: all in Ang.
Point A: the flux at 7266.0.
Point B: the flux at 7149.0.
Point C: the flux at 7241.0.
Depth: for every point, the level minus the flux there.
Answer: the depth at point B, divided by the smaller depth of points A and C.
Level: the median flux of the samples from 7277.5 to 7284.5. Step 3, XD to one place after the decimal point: 3.9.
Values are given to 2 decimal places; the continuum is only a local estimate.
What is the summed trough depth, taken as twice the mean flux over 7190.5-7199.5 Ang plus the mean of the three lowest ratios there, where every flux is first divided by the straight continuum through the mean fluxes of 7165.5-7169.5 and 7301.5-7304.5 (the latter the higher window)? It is 2.97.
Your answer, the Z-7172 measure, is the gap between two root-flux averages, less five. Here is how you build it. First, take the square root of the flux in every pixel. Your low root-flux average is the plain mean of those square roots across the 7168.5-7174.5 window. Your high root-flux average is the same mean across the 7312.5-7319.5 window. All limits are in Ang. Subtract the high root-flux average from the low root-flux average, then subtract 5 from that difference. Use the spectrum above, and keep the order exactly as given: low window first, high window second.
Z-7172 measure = -4.99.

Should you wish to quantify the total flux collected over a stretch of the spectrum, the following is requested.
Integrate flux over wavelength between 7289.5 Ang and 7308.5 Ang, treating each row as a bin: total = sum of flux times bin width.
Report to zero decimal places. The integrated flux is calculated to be 357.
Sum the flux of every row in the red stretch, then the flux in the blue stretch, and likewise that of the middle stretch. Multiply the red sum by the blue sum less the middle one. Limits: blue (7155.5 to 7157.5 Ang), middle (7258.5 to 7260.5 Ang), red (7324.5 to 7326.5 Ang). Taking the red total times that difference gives 27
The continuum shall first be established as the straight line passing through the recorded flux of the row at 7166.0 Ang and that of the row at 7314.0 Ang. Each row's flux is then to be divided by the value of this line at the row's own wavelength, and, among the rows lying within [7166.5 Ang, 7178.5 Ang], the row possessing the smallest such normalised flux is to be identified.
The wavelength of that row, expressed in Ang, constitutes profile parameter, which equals 7178.0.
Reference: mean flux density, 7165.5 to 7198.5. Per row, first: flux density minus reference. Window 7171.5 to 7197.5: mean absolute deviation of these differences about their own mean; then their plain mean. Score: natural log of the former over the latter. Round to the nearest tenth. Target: 3.1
